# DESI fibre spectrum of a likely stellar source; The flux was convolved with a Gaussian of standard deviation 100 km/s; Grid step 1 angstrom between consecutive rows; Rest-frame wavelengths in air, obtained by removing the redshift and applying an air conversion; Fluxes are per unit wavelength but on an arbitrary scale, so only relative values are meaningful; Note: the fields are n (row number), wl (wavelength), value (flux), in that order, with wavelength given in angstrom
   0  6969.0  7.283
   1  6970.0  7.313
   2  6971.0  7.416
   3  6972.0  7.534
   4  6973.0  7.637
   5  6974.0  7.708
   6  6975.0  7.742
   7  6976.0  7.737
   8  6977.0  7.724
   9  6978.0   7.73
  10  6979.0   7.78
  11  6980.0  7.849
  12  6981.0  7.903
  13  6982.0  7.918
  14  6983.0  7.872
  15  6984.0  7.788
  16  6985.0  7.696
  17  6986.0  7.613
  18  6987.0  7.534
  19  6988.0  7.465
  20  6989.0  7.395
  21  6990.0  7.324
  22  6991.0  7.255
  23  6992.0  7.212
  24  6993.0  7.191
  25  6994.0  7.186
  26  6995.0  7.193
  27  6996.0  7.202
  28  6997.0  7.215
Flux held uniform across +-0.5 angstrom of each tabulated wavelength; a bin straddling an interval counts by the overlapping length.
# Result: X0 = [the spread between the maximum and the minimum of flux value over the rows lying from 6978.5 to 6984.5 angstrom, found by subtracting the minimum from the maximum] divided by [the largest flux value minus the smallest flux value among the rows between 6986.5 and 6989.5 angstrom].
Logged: 1.0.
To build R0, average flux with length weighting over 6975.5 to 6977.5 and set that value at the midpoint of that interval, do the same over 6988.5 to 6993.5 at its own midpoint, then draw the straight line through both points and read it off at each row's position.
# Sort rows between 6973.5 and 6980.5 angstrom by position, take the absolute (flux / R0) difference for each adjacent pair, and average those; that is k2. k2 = 0.0071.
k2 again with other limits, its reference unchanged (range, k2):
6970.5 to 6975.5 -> 0.0143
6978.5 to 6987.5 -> 0.0076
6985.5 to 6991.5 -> 0.0054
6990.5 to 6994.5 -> 0.0022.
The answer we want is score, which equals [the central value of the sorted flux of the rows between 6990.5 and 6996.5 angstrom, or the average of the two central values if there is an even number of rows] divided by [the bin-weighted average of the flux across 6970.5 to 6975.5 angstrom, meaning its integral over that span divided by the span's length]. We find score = 0.95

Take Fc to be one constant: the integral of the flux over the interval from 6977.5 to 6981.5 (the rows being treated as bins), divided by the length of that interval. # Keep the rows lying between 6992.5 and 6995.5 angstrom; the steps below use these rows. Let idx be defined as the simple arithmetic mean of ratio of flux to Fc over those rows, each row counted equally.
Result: 0.920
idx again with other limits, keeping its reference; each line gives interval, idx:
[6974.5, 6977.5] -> 0.990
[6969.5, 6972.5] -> 0.950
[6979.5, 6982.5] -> 1.010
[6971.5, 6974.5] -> 0.976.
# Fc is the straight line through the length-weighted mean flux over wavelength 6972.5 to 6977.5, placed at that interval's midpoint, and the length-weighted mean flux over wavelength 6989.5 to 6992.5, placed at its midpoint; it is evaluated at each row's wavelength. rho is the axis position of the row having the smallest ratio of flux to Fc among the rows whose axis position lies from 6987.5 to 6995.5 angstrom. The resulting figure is 6992.0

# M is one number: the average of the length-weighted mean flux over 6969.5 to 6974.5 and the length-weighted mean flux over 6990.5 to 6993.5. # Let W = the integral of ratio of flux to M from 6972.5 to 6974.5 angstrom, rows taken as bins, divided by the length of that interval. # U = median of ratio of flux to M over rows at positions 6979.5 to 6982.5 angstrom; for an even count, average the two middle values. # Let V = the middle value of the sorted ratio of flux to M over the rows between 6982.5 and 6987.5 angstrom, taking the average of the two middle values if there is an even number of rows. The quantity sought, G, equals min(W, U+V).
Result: 1.04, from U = 1.07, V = 1.04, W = 1.04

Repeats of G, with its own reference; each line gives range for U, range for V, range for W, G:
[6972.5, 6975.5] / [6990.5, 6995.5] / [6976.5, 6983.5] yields 1.06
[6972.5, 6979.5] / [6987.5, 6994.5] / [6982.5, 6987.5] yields 1.04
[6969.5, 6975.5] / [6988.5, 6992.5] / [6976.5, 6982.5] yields 1.06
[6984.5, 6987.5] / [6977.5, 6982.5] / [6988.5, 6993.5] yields 0.99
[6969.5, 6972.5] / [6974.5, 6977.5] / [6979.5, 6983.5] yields 1.07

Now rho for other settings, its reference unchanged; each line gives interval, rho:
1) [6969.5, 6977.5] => 6970.0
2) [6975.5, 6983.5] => 6976.0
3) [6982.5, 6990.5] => 6990.0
